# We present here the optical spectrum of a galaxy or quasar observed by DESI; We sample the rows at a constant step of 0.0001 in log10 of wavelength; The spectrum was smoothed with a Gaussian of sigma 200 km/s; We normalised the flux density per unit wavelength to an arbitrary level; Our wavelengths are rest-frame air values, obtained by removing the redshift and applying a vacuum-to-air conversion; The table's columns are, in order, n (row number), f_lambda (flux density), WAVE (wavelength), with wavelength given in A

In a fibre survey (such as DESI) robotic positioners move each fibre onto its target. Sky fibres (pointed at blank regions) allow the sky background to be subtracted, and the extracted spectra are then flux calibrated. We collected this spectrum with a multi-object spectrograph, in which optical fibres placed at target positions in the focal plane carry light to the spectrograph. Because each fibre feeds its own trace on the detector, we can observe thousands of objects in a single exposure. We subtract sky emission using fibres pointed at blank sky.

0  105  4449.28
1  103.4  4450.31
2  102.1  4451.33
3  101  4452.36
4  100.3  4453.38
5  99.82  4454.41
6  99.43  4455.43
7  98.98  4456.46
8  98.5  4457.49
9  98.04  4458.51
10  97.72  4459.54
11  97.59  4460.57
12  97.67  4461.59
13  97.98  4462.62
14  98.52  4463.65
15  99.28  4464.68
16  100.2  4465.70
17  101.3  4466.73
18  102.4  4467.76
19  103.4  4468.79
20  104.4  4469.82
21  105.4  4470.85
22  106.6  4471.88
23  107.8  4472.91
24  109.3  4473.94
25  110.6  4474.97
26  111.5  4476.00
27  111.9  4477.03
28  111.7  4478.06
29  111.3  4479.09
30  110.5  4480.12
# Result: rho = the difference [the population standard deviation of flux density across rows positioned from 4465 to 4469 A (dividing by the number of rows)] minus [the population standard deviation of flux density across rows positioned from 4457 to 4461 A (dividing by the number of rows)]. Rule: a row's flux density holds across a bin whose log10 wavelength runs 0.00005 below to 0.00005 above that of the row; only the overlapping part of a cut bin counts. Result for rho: 0.85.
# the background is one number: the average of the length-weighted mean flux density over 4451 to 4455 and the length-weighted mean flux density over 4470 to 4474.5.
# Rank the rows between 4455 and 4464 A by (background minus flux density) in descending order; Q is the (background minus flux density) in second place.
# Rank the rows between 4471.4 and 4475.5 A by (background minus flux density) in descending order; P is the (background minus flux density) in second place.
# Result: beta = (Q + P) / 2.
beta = 1.2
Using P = -4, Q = 6.2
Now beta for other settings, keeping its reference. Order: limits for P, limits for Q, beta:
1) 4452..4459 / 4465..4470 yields 4.0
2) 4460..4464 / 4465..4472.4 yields 4.4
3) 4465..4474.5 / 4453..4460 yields 4.2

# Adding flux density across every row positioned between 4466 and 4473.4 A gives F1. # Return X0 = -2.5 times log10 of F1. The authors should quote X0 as -7.16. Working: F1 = 731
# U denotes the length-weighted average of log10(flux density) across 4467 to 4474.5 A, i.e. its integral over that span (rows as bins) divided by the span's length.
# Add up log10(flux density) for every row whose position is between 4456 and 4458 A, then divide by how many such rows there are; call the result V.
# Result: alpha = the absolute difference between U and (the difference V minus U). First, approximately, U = 2.02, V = 1.99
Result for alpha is 2.05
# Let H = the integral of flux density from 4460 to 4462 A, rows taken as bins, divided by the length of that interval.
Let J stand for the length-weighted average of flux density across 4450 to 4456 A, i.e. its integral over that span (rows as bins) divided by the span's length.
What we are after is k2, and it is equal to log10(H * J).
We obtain 3.99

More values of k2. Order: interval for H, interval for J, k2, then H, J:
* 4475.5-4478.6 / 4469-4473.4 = 4.07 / 112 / 106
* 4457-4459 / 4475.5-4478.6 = 4.04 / 99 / 112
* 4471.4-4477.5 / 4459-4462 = 4.03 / 110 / 98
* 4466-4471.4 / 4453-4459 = 4.01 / 103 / 99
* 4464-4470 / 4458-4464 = 4.00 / 102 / 98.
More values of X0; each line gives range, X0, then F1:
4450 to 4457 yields -7.12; 705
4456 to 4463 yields -7.09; 686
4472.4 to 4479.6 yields -7.22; 774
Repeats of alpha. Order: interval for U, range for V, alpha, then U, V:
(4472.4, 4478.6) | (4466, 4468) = 2.08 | 2.04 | 2.01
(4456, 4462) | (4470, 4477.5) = 1.95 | 1.99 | 2.04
